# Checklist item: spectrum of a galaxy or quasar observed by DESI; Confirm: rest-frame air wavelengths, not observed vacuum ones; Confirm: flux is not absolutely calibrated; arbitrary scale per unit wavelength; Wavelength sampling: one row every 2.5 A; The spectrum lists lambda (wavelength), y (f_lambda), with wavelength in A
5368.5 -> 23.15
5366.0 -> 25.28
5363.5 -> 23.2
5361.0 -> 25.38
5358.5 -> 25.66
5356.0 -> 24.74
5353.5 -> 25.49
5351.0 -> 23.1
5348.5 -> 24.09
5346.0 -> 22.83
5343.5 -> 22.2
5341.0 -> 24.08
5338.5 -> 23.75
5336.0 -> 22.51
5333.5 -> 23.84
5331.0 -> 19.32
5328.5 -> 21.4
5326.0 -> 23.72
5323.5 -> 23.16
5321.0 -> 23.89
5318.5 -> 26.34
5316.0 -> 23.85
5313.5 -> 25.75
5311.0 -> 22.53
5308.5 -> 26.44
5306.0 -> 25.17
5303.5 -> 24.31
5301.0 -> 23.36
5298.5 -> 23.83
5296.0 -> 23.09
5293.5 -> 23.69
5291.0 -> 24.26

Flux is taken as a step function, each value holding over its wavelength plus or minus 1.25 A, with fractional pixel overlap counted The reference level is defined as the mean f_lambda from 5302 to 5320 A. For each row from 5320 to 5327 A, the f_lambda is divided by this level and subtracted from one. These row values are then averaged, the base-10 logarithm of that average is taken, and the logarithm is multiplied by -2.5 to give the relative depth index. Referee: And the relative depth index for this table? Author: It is 3.2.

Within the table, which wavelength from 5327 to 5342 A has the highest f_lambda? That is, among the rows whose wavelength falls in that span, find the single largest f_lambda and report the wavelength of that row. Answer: 5341.0 A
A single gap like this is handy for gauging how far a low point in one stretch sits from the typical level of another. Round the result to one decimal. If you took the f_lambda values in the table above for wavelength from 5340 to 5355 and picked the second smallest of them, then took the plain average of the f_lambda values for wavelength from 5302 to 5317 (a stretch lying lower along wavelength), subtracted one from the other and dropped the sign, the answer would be 1.8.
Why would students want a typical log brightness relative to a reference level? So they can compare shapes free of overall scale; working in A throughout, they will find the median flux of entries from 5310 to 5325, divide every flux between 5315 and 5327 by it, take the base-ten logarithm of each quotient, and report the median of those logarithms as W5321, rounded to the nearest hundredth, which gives 0.00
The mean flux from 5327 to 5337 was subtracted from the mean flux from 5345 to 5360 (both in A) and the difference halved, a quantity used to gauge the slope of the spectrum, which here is 1.3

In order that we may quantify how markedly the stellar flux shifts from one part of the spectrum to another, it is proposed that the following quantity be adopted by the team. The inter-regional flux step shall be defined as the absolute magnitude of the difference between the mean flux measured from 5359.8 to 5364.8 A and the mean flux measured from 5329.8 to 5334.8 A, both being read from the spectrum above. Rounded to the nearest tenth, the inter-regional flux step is 2.7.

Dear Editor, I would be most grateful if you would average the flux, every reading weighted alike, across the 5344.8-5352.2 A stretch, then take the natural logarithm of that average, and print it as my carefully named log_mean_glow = 3.15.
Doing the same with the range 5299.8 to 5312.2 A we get 3.19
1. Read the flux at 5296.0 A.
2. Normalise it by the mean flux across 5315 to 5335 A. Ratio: 1.00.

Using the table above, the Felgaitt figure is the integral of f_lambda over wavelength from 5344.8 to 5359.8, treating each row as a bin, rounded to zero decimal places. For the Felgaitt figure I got 365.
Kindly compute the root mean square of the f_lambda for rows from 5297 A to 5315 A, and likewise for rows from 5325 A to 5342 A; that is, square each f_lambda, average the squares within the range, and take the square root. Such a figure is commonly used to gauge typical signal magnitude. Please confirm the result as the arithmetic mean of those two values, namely 23.6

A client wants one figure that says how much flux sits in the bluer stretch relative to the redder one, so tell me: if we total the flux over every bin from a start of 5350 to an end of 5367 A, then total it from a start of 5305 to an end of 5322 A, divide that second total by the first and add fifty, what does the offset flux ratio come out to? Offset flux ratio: 51.0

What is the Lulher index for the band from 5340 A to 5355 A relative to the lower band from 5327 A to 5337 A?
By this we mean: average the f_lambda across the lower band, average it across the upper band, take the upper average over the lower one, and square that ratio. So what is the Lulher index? 1.18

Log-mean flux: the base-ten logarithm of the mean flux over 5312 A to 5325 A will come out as 1.39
